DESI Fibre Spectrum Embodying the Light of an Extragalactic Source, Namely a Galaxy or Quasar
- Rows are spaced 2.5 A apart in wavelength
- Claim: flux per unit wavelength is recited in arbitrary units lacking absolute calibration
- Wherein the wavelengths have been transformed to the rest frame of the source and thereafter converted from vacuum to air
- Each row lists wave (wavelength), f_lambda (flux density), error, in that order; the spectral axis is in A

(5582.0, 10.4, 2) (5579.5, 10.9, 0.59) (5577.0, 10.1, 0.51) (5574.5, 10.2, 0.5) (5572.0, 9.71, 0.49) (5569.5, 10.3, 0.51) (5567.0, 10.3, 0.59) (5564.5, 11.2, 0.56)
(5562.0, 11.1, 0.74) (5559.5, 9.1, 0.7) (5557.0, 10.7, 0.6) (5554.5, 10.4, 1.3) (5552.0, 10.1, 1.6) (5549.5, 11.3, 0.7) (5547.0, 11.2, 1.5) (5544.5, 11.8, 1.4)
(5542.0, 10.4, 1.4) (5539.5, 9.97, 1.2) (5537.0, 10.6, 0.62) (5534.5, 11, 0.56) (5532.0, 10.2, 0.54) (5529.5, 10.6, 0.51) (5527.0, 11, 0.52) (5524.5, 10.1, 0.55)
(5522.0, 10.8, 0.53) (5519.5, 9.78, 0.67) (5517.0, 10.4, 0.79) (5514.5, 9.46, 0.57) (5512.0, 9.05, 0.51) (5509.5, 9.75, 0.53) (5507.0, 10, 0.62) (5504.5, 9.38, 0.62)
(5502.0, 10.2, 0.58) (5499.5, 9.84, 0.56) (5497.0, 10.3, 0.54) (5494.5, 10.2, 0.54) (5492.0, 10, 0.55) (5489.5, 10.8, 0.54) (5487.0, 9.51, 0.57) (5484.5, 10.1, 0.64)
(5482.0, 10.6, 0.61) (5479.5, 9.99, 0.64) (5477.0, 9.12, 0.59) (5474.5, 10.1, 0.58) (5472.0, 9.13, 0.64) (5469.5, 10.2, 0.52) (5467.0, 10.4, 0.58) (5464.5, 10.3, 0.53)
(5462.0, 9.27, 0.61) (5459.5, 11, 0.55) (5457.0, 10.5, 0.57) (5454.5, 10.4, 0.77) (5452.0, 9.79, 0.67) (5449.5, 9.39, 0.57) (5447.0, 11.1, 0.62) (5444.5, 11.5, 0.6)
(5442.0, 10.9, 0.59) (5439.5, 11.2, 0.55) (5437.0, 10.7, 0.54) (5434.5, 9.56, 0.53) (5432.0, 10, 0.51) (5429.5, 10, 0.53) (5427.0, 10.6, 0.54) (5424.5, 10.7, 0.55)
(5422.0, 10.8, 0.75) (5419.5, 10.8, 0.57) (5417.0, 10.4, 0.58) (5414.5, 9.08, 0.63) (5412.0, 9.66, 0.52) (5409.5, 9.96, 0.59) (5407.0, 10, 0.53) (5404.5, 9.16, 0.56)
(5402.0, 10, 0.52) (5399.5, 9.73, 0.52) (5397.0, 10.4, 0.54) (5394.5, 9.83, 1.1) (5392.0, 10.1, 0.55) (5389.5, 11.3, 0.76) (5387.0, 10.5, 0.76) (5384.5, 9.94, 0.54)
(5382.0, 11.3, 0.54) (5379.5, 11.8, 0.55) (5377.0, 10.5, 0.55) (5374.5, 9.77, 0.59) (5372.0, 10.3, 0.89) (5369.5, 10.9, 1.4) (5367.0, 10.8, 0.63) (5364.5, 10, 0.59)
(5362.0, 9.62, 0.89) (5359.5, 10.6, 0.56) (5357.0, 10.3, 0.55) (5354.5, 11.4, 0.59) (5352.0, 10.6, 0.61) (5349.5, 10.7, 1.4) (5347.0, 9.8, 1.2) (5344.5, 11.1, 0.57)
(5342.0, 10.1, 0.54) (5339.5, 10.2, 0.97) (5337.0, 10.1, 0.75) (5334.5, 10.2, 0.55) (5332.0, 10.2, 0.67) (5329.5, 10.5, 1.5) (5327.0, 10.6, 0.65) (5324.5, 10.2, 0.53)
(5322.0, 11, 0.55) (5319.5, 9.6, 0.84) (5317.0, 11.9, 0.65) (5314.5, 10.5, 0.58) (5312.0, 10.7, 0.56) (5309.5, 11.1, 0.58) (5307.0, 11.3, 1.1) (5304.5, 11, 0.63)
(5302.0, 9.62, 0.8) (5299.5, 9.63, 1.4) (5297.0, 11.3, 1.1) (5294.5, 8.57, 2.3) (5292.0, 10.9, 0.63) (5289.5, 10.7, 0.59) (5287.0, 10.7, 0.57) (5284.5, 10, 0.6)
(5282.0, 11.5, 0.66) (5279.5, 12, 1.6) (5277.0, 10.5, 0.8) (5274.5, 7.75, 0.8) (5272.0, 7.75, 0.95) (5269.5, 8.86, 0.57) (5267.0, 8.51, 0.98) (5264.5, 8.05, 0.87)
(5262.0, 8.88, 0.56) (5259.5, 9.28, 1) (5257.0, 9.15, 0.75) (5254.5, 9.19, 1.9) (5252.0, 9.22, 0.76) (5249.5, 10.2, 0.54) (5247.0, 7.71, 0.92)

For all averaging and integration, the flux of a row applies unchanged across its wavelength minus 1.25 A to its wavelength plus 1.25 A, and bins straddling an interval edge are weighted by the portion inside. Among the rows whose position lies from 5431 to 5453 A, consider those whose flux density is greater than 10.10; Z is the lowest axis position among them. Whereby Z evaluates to 5437.0 A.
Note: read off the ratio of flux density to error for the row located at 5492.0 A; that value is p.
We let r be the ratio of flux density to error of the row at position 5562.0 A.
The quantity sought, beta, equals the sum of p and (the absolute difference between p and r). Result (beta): 21.4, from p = 18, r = 15.0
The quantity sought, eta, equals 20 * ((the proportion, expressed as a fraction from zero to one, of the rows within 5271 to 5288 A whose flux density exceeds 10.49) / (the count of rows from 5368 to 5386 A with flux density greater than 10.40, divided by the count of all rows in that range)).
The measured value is 20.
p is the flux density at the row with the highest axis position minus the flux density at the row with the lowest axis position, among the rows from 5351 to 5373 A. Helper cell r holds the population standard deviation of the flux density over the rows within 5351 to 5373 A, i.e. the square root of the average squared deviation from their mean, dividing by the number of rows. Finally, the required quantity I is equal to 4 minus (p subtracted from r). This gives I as 3.2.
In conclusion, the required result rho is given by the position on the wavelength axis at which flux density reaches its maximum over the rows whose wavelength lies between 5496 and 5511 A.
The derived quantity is 5497.0 A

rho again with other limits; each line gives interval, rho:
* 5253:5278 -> 5277.0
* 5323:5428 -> 5379.5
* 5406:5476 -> 5444.5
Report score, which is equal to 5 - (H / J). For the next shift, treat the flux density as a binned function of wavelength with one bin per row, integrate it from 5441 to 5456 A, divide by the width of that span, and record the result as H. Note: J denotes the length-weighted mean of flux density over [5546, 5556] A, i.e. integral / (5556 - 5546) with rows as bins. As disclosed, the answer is 4.02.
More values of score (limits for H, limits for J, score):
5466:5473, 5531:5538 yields 4.07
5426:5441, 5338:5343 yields 3.98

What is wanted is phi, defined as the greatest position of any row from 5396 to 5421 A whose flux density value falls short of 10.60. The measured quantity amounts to 5417.0 A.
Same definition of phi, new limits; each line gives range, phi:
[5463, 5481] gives 5479.5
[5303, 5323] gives 5319.5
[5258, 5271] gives 5269.5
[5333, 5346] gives 5342.0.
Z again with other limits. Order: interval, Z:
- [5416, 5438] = 5417.0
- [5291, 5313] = 5292.0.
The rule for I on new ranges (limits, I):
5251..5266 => 2.4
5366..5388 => 3.1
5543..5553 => 1.7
